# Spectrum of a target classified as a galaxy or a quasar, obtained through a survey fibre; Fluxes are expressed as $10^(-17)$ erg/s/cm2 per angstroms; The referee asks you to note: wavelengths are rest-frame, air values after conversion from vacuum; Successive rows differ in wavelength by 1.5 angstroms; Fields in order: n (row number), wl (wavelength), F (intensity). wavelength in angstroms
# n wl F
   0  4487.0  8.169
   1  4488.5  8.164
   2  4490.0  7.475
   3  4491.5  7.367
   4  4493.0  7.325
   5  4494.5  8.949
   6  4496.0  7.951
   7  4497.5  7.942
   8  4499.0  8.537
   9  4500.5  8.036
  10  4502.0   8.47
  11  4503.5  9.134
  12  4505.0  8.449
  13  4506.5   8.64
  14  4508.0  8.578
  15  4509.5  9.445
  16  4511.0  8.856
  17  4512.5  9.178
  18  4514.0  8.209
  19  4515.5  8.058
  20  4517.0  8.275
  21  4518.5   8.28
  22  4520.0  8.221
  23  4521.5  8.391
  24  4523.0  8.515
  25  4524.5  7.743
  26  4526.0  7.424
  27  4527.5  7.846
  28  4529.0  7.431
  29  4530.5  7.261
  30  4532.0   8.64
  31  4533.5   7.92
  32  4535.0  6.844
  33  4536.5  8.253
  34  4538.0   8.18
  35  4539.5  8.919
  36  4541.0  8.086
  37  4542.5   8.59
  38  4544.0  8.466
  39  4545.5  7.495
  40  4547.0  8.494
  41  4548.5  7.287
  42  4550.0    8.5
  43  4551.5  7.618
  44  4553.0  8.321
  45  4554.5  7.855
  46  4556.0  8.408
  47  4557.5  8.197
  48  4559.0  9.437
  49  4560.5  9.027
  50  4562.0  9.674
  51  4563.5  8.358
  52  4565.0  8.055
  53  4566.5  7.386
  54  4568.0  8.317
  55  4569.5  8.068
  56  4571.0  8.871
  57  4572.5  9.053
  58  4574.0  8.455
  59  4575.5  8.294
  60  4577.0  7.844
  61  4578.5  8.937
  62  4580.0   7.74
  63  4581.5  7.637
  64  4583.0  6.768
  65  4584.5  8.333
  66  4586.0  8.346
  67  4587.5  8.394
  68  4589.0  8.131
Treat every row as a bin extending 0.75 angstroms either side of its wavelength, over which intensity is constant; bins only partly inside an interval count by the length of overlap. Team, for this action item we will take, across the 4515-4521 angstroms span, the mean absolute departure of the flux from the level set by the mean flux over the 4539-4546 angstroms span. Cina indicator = 0.10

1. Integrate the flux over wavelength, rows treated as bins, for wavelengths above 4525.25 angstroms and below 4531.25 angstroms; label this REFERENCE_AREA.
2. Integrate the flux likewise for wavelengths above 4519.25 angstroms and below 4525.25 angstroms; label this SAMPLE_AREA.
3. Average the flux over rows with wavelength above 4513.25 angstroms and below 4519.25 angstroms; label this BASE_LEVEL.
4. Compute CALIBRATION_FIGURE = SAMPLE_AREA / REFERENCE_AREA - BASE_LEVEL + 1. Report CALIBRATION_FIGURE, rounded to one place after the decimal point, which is -6.1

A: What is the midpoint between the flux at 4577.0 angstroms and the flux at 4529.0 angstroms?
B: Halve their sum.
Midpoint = 7.6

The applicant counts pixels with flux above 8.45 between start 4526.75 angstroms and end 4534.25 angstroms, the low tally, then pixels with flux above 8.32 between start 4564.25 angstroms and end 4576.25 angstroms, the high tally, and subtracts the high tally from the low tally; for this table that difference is -2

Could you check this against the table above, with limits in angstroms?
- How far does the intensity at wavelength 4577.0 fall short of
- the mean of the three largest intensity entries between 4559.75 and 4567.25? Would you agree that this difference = 1.18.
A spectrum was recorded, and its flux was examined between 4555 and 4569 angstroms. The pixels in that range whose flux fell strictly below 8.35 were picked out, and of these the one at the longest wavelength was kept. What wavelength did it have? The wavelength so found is 4568.0 angstroms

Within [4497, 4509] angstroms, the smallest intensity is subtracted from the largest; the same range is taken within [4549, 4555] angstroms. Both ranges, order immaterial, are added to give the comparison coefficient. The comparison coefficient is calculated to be 2.1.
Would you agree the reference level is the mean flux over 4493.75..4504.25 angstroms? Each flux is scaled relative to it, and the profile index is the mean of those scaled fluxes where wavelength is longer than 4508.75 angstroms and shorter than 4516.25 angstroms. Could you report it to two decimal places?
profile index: 1.04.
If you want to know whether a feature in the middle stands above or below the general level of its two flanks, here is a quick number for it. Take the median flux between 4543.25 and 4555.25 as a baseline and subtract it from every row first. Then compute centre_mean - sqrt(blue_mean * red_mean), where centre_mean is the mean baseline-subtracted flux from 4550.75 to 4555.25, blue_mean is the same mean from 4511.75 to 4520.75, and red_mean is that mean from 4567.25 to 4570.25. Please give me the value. -0.33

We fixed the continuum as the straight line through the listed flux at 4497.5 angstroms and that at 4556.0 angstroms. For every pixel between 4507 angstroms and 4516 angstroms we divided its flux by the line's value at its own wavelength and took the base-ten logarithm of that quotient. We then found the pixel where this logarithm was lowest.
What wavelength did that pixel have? 4515.5 angstroms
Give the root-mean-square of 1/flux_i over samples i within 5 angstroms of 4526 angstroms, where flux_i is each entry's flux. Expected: 0.129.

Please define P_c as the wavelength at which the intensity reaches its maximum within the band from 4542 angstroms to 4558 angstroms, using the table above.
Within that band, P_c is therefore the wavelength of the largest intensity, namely 4542.5 angstroms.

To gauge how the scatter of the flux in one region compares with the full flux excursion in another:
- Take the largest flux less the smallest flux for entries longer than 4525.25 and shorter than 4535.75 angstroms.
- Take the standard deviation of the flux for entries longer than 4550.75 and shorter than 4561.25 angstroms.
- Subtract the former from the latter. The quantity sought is -1.2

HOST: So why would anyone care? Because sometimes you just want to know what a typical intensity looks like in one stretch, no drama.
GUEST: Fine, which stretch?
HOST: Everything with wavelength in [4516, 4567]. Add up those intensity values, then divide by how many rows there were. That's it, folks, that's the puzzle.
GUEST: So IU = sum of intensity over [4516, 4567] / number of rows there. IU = 8.2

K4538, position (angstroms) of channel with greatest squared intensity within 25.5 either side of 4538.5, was 4562.0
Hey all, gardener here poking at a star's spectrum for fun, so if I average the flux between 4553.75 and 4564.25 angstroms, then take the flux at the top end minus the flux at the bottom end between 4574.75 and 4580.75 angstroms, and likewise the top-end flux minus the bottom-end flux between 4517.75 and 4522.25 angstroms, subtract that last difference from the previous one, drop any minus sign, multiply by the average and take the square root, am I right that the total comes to 2.41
